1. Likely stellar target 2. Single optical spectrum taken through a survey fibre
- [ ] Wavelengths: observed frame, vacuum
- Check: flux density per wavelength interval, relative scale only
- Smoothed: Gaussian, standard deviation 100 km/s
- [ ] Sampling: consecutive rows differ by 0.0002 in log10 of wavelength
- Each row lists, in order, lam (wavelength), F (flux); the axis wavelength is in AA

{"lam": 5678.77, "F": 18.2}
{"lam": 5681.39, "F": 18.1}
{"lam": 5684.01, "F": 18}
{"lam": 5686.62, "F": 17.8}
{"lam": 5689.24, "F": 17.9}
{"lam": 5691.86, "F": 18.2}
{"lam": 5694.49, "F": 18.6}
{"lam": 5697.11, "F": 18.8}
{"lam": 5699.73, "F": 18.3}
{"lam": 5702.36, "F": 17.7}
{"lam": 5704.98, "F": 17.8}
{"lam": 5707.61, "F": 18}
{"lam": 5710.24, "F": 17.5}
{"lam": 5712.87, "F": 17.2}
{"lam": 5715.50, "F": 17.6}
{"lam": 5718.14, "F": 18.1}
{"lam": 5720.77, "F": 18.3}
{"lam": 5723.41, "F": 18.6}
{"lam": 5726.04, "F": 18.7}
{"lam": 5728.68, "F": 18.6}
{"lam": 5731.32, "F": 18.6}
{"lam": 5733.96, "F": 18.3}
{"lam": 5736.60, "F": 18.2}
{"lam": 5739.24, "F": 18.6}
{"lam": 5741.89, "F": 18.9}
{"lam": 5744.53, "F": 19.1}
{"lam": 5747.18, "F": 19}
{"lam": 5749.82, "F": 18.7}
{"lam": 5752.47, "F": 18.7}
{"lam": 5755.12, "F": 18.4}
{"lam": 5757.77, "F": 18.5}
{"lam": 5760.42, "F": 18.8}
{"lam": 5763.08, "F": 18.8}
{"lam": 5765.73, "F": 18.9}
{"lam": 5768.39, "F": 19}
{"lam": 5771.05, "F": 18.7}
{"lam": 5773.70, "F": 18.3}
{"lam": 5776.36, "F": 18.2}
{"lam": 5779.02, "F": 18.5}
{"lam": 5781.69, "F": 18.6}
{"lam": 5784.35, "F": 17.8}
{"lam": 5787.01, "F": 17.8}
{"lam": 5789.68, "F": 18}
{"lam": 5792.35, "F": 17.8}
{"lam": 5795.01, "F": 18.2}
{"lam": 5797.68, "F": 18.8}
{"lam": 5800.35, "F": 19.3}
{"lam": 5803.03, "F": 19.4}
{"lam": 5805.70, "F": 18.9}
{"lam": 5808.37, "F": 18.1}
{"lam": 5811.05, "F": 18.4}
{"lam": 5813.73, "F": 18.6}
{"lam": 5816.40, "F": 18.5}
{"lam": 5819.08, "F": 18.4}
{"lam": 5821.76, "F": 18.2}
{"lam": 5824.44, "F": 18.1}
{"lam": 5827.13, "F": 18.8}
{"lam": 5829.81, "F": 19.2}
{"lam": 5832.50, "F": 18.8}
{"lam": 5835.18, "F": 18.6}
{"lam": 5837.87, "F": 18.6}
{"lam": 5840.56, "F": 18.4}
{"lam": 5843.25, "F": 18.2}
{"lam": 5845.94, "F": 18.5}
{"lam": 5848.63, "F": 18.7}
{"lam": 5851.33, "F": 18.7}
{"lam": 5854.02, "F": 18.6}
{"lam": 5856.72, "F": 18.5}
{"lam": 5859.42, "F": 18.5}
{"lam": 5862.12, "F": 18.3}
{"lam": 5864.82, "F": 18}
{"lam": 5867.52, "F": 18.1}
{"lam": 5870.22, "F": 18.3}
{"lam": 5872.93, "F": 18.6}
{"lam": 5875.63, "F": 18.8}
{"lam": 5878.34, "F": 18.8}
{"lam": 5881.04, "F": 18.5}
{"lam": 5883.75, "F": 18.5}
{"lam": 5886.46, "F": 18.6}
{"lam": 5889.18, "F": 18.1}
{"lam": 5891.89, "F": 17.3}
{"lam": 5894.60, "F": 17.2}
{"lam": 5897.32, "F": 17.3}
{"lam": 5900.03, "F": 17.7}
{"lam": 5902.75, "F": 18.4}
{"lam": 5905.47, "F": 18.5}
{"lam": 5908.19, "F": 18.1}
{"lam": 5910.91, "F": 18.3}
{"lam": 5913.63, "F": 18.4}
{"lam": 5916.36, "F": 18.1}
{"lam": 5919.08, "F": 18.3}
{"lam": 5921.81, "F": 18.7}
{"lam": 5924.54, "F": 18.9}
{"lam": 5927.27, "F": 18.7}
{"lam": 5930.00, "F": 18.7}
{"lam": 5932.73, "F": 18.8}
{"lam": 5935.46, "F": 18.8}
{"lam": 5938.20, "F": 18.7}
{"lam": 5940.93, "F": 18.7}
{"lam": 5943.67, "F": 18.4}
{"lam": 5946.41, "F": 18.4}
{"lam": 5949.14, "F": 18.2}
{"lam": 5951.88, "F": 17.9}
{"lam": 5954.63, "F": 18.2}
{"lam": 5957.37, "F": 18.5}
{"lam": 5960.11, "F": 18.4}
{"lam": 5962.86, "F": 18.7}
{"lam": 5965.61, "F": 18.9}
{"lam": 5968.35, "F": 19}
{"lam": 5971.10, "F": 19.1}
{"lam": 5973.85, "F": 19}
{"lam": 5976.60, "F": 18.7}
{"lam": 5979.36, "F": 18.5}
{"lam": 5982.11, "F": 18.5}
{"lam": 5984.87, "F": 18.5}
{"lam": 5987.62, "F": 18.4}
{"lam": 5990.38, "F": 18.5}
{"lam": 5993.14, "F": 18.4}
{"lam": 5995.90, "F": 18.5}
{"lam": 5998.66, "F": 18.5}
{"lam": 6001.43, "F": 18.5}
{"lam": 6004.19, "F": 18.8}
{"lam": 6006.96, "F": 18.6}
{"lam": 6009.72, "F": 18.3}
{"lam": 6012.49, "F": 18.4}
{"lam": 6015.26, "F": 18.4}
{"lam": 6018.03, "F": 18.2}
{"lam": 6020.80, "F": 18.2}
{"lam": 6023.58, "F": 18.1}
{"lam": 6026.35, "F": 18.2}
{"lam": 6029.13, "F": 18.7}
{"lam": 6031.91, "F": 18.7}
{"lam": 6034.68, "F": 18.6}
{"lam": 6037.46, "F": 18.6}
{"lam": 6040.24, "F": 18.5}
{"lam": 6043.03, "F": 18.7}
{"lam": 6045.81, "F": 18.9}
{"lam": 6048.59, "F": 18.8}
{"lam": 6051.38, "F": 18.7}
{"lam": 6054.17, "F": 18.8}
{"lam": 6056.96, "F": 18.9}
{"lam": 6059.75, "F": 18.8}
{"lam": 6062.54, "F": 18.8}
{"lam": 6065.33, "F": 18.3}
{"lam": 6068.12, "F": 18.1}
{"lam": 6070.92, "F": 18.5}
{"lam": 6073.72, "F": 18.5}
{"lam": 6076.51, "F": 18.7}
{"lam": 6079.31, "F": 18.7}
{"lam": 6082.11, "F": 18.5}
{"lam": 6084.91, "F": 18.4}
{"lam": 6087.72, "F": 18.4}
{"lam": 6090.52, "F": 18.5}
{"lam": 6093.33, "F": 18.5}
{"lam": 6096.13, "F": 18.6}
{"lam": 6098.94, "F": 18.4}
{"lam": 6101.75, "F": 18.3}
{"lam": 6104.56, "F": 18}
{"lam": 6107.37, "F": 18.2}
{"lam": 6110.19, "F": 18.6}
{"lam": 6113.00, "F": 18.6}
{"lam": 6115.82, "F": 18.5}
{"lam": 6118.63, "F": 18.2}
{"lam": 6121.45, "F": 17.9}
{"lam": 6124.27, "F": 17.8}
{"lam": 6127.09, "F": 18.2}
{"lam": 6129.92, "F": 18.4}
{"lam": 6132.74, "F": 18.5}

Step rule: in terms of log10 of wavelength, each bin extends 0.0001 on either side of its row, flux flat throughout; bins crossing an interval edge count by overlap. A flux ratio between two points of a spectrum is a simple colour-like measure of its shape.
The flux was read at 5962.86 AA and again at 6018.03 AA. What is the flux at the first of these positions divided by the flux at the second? 1.03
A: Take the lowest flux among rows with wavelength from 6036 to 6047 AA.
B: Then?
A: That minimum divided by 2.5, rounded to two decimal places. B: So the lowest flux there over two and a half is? 7.40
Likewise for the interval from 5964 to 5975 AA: 7.56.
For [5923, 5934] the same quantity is 7.48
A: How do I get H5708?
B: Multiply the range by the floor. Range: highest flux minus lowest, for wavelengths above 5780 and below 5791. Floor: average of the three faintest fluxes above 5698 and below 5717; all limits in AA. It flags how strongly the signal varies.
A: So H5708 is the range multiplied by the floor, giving 14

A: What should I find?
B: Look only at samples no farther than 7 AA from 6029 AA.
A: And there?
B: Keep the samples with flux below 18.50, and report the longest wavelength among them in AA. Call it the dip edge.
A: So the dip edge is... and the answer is 6026.35 AA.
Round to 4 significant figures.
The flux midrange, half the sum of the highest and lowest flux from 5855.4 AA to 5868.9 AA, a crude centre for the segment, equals 18.25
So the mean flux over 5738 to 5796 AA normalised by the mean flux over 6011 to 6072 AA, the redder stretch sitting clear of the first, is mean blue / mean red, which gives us 0.999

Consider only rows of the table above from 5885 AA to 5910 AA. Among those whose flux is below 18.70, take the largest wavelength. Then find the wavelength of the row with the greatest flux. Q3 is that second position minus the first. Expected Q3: -21.7 AA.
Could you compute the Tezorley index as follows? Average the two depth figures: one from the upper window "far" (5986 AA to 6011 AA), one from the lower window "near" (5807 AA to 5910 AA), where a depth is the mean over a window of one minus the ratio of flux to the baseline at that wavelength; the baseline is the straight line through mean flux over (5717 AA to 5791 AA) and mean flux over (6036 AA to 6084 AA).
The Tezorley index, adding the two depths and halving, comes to 0.0086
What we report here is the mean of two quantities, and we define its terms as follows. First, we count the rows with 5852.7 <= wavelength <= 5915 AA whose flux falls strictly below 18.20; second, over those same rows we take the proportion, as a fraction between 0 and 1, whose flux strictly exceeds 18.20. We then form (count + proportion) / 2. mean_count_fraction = 4.3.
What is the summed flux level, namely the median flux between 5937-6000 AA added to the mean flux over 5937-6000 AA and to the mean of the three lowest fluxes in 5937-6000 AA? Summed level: 55.1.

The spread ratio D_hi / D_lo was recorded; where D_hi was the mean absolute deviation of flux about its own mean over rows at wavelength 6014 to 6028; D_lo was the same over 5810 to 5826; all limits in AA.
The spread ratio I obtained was 0.50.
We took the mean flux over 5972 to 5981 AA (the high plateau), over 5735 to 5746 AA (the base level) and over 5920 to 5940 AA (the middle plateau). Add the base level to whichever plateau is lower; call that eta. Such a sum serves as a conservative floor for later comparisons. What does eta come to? 37.4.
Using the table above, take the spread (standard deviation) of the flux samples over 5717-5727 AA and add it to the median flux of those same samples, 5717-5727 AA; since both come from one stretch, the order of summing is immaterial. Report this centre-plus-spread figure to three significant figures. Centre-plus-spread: 18.7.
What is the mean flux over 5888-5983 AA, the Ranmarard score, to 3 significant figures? 18.4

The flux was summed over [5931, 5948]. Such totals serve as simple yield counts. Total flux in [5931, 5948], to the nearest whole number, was 112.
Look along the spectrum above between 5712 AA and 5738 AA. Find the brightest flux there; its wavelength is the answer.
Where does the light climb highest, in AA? 5726.04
